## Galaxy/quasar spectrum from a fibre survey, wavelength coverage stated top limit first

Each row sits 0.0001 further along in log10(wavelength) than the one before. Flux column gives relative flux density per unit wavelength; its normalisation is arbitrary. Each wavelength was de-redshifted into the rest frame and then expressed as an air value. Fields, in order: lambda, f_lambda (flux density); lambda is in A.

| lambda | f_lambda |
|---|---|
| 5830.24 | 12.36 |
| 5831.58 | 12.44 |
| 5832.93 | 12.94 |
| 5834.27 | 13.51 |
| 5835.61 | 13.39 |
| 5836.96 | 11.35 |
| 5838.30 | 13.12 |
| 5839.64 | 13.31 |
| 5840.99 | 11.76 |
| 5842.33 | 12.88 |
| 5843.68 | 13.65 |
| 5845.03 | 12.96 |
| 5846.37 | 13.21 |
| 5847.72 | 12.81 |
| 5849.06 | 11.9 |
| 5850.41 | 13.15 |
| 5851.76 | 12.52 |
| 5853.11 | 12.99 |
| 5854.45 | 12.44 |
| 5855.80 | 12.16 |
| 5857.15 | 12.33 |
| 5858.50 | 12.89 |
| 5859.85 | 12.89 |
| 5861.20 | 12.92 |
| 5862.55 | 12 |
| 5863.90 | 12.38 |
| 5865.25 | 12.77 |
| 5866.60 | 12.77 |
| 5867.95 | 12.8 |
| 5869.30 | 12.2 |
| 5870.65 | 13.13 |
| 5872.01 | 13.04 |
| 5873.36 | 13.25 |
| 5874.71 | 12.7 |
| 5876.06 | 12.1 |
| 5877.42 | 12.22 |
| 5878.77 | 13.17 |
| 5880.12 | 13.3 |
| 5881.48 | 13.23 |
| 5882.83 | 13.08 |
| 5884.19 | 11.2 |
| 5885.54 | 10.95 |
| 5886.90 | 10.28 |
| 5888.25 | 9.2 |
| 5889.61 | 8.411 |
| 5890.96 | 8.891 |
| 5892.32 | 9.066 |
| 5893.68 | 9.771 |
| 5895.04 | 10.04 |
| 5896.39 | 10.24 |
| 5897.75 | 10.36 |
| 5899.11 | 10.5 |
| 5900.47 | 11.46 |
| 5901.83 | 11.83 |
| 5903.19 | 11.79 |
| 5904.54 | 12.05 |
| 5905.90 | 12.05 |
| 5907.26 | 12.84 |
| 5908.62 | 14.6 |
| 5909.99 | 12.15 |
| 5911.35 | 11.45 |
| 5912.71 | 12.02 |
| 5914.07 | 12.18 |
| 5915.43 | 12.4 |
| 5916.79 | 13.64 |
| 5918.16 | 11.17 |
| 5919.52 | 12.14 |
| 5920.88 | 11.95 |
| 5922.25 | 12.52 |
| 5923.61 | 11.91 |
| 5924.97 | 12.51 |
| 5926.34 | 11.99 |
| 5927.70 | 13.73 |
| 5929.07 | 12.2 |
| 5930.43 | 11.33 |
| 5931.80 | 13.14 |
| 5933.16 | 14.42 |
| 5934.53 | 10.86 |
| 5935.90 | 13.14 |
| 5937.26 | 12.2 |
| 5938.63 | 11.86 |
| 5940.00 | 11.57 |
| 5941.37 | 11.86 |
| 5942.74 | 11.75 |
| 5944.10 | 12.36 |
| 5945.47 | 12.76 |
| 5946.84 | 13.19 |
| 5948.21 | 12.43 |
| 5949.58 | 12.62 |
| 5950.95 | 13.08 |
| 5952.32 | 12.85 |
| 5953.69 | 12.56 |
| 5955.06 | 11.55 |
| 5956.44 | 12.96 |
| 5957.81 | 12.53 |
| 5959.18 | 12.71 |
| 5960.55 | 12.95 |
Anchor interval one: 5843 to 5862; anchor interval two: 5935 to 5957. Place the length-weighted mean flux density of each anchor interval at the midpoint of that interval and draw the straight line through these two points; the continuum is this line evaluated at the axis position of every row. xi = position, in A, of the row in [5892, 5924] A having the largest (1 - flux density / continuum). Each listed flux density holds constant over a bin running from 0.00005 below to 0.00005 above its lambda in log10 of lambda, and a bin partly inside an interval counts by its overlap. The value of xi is 5892.32 A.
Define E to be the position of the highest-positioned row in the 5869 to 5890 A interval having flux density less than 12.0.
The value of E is 5889.61 A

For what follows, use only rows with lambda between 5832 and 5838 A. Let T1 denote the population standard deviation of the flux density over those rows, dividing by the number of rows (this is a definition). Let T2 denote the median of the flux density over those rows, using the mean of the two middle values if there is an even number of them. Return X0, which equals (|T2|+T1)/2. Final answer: 7.0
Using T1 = 0.86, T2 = 13.2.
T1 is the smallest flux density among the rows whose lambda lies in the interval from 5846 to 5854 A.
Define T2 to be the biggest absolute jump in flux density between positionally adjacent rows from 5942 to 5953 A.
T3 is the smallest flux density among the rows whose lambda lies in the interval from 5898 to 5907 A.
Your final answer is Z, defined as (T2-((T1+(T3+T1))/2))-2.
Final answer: -18.4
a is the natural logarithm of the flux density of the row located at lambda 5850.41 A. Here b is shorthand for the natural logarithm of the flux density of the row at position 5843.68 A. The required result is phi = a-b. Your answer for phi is -0.04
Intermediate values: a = 2.58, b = 2.61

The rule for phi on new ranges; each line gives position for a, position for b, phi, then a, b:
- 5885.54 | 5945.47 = -0.15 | 2.39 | 2.55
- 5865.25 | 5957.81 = 0.02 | 2.55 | 2.53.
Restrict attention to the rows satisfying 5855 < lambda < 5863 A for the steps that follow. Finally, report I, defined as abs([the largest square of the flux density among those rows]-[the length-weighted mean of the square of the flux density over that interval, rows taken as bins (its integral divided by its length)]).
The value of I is 10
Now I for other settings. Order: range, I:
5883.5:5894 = 30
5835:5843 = 19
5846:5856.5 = 15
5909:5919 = 36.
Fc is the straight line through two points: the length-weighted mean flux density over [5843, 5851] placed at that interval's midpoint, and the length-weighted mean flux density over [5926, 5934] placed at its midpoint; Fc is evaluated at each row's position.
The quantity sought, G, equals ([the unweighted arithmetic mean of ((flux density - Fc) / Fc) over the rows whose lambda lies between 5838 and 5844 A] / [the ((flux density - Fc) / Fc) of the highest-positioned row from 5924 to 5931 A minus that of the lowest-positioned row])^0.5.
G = 0.1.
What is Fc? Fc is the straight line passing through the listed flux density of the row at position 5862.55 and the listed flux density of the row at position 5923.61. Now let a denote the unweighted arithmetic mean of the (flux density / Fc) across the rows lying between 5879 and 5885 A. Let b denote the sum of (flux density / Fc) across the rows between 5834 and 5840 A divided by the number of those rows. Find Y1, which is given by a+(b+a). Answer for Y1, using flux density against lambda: 3.20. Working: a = 1.06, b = 1.07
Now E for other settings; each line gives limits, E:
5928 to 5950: 5942.74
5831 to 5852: 5849.06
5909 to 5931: 5930.43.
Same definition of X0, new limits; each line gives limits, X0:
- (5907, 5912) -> 6.8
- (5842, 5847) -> 6.7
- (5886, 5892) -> 4.9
